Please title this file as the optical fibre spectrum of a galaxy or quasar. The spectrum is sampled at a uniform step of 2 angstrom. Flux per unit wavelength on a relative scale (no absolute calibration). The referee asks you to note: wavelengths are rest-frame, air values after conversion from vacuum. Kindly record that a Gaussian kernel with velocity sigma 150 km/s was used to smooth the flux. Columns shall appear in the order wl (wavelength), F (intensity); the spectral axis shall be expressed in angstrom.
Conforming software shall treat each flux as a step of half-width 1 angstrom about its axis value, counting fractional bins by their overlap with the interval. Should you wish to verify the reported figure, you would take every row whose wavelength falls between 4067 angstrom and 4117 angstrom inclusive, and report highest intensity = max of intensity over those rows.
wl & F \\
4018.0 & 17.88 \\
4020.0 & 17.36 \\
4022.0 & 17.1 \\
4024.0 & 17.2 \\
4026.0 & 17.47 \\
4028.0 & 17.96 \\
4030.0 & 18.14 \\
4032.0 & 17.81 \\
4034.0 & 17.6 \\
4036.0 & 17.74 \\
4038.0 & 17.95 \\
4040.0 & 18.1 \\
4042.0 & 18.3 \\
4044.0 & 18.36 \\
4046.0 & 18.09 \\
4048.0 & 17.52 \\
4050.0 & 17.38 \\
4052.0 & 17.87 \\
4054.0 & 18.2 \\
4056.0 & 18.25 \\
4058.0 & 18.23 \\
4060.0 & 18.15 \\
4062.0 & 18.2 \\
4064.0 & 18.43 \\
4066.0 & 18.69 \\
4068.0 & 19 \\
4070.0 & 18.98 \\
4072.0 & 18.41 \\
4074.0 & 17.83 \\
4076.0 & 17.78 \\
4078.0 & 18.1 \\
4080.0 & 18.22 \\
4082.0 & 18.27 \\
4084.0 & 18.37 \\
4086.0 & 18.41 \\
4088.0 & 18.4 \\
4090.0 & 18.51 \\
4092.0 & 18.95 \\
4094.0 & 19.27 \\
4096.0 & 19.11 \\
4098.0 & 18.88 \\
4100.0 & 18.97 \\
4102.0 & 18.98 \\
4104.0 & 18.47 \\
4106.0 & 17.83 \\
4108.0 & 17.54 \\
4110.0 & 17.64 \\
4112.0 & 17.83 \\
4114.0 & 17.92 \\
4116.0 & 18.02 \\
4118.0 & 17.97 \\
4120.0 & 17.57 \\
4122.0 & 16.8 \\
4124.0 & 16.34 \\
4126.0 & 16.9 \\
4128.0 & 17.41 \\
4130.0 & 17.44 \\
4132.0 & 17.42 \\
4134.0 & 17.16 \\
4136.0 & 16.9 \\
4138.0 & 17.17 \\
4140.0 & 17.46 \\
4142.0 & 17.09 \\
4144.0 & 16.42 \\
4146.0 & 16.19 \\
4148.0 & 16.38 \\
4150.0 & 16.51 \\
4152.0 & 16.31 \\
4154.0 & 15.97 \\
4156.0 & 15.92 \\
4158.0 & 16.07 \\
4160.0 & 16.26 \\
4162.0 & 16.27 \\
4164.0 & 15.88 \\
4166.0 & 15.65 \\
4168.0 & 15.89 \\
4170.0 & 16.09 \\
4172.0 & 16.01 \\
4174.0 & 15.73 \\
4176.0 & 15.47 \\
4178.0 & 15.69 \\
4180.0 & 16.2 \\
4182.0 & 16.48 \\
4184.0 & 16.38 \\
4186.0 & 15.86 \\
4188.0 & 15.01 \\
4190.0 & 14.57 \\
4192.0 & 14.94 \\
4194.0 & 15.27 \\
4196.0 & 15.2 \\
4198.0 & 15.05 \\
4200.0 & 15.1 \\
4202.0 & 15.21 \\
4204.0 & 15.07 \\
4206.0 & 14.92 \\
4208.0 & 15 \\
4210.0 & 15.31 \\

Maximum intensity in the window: 19.27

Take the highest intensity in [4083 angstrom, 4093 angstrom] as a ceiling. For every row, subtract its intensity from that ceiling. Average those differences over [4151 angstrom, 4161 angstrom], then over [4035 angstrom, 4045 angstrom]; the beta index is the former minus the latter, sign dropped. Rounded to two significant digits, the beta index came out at 2.0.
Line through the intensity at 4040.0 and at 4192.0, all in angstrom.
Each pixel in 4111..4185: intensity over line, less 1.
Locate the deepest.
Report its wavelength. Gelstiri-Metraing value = 4124.0 angstrom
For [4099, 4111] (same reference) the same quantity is 4108.0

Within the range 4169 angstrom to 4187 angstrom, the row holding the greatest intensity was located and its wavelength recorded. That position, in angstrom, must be 4182.0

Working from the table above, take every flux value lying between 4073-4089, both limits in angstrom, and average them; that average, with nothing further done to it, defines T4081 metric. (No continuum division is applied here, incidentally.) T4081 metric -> 18.17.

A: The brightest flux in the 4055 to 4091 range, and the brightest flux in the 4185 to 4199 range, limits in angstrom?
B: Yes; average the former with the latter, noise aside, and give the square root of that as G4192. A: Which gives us 4.17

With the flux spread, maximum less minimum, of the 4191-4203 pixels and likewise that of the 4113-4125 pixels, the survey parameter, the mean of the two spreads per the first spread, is 3.0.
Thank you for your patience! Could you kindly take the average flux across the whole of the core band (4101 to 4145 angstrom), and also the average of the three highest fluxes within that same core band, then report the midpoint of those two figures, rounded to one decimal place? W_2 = 18.0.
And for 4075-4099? 18.8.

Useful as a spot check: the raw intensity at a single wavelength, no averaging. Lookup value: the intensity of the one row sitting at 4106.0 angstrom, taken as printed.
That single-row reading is 17.83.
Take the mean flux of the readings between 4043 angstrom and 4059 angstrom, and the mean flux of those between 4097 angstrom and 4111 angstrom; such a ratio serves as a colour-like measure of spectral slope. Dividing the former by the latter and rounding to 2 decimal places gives 0.98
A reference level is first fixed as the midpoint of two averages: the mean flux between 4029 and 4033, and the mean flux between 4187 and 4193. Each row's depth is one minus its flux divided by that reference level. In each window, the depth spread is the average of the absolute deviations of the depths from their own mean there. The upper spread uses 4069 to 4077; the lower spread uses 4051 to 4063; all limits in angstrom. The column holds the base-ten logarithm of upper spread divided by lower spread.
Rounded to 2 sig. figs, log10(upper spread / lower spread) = 0.68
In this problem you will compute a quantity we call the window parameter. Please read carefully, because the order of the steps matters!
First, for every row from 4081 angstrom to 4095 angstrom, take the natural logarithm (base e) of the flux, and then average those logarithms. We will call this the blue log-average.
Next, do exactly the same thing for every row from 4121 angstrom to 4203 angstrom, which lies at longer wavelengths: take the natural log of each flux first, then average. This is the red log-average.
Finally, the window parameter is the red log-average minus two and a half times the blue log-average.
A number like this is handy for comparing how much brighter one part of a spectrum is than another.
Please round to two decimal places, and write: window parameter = -4.53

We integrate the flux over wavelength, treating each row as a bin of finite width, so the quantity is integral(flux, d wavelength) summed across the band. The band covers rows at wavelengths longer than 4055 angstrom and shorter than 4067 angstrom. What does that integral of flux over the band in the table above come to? 220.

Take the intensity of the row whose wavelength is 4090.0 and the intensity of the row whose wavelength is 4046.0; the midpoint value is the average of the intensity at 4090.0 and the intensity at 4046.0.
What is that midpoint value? 18.3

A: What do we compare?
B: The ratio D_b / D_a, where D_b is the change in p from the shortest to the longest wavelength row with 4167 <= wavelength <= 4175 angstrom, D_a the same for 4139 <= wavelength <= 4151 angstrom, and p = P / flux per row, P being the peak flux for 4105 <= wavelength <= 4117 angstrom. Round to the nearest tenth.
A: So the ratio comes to 0.2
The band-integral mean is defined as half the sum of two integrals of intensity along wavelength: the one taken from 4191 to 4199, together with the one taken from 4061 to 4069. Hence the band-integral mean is 135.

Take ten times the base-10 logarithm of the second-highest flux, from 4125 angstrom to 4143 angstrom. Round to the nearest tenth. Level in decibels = 12.4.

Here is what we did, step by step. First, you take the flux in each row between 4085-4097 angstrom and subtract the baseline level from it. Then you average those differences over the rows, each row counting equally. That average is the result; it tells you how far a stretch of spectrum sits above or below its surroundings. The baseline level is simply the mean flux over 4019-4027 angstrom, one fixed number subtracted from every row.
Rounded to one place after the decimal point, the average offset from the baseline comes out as 1.5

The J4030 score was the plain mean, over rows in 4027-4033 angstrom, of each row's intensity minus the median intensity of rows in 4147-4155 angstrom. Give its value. 1.6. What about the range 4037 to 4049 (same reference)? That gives 1.7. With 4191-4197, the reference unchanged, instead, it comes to -1.2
